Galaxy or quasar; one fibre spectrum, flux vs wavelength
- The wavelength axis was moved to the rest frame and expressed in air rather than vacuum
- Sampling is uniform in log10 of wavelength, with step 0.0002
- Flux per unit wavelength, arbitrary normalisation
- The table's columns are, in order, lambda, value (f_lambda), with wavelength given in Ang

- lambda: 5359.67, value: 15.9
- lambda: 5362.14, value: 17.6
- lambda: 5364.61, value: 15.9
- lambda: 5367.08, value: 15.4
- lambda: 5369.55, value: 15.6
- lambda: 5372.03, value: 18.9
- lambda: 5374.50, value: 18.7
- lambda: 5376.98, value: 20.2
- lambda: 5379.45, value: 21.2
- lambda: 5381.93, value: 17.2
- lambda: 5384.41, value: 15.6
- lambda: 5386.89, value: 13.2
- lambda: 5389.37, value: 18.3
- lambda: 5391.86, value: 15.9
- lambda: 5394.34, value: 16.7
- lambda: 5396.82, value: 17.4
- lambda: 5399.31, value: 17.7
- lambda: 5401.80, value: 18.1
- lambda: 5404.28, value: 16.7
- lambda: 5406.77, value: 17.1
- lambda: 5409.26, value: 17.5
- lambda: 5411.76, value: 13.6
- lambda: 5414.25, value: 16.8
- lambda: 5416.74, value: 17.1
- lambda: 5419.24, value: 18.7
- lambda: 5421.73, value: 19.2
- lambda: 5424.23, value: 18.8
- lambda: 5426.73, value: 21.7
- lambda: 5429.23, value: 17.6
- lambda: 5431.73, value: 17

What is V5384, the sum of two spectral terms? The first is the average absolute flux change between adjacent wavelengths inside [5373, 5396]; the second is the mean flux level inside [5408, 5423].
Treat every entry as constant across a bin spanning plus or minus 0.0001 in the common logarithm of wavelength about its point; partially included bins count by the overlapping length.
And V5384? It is 19.5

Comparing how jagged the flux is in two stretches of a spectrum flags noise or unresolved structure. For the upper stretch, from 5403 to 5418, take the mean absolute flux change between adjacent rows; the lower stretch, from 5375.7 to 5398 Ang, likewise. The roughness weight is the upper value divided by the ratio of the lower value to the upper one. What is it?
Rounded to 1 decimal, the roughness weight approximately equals 1.2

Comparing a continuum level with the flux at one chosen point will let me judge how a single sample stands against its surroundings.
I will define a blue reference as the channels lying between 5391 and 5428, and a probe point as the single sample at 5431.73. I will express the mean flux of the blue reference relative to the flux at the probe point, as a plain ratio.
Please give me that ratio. 1.03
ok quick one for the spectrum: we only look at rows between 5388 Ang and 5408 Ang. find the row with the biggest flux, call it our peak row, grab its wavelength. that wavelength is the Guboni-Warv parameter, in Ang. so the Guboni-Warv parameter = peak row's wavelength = 5389.37 Ang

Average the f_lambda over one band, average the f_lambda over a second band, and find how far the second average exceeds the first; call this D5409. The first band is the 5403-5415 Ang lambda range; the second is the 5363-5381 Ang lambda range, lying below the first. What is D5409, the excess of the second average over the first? 1.6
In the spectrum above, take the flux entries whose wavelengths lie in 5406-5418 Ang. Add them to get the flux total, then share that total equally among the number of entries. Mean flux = 16.4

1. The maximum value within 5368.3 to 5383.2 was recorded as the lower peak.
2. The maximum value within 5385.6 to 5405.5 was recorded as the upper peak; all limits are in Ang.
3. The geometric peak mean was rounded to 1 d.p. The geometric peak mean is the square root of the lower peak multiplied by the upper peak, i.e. 19.7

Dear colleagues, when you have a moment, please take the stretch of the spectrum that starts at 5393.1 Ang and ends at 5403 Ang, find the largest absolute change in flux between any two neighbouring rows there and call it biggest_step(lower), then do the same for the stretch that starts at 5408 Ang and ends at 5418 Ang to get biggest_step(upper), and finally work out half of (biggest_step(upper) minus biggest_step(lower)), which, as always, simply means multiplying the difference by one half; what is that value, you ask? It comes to 1.6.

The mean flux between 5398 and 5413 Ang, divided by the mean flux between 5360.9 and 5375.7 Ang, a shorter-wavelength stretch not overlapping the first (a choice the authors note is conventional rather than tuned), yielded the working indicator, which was 0.99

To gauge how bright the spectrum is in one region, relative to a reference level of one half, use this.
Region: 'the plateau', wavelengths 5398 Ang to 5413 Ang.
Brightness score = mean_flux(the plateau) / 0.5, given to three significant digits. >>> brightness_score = 33.6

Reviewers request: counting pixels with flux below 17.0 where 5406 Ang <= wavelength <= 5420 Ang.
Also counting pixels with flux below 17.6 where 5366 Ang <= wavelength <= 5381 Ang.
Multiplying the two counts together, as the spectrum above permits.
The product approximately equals 4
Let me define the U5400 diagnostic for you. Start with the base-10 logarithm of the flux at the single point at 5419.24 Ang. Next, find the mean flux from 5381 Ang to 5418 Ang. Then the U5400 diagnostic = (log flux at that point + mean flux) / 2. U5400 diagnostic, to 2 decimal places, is 8.93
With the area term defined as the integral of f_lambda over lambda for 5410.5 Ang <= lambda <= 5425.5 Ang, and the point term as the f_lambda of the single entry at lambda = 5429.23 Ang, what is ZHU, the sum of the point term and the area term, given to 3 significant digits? 278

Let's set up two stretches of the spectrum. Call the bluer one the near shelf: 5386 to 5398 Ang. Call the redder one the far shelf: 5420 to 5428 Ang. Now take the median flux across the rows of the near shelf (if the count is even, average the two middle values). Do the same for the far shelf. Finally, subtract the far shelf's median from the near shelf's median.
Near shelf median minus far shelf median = -2.5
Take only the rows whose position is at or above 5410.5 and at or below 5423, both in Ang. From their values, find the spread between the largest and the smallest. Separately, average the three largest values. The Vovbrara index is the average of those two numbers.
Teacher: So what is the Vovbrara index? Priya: 12.0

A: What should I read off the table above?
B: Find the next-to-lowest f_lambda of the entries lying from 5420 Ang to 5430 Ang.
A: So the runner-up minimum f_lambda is 18.8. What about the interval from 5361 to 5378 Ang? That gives 15.6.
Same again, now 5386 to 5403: 15.9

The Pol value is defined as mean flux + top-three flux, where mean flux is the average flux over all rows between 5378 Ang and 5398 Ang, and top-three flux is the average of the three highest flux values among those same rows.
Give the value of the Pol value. 35.9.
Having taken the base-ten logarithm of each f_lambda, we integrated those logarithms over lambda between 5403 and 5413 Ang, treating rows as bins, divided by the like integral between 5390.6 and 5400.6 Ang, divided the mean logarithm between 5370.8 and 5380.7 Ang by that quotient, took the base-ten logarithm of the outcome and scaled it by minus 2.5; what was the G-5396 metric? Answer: -0.30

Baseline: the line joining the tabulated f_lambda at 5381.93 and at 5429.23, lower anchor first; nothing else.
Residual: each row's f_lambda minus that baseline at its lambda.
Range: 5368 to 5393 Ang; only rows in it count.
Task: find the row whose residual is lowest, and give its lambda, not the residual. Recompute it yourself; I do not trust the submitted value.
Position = 5386.89 Ang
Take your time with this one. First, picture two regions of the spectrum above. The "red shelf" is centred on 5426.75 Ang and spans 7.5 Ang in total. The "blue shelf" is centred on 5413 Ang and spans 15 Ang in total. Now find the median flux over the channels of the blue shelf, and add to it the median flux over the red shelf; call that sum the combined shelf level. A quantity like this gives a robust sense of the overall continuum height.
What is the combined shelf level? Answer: 35.9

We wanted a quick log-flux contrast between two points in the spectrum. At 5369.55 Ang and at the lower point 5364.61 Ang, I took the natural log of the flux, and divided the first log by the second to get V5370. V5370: 0.99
